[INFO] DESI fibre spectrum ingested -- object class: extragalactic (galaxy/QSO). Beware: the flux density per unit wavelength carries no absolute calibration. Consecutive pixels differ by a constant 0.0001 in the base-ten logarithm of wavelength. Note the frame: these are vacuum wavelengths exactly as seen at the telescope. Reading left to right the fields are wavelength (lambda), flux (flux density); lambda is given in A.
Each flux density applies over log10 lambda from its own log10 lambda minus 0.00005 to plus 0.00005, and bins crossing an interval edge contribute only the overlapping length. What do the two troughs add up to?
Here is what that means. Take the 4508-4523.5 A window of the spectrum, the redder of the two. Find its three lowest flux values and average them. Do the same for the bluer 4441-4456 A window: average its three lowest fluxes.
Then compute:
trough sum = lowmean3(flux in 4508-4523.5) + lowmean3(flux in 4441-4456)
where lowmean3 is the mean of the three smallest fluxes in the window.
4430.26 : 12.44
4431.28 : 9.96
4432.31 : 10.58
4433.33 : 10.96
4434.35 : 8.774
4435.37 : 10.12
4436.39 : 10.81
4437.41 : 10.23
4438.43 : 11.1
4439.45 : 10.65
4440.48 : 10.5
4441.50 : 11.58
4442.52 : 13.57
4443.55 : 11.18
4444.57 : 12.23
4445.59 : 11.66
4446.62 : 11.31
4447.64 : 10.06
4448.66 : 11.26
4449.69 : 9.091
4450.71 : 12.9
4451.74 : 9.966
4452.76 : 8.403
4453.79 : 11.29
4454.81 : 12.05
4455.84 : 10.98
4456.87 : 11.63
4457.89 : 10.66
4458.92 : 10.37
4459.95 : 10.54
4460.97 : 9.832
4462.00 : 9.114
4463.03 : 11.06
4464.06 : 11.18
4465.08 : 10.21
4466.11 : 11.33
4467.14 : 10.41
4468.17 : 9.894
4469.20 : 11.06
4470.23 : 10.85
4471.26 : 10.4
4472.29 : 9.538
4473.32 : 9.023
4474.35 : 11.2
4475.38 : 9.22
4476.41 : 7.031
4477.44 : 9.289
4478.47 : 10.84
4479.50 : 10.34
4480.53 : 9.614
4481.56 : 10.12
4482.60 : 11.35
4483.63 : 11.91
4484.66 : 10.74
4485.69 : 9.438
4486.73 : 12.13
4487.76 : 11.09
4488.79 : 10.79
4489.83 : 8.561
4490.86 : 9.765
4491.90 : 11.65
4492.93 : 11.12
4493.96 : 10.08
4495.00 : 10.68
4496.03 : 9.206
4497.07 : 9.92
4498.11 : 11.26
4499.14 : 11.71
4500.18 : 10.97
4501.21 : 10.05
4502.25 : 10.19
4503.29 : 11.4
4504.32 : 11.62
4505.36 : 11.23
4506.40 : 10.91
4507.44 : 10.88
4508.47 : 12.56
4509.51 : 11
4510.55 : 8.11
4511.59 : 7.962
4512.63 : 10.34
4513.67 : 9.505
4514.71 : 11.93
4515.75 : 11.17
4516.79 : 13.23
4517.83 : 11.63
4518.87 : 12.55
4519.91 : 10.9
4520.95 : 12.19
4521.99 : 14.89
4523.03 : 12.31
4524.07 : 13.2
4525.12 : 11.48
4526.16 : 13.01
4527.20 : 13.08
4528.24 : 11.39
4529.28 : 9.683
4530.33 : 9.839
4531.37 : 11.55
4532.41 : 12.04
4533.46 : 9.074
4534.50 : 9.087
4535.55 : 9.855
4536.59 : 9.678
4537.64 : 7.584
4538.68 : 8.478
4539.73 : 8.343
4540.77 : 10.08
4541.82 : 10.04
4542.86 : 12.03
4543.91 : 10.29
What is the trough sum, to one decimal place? 17.7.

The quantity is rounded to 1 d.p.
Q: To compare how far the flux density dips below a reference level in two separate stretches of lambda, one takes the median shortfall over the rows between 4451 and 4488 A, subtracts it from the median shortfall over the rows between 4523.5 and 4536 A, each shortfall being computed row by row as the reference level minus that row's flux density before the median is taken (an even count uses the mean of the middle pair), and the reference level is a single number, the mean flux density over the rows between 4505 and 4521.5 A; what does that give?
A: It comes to -1.0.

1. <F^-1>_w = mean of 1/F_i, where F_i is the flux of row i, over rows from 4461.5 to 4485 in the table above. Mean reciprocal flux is 0.0988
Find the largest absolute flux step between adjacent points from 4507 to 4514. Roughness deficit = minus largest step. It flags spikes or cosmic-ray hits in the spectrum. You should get -2.89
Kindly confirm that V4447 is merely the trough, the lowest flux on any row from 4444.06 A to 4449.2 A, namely 10.06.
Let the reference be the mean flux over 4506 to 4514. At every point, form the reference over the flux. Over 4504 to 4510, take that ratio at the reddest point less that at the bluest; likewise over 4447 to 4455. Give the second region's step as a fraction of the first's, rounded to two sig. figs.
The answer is -3.4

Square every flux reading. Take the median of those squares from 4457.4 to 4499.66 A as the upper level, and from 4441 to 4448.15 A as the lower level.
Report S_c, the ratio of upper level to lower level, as 0.81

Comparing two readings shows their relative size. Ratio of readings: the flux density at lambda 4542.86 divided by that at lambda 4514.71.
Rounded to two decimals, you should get 1.01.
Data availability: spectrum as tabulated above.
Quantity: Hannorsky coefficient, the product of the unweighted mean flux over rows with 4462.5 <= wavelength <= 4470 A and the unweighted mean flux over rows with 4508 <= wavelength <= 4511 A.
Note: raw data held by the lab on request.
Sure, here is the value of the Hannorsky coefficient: 113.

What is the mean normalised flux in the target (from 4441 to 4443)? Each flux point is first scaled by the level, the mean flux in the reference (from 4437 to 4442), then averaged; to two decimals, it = 1.16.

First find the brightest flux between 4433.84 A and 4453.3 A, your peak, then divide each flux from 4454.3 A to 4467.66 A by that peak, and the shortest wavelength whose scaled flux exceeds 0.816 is 4454.81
